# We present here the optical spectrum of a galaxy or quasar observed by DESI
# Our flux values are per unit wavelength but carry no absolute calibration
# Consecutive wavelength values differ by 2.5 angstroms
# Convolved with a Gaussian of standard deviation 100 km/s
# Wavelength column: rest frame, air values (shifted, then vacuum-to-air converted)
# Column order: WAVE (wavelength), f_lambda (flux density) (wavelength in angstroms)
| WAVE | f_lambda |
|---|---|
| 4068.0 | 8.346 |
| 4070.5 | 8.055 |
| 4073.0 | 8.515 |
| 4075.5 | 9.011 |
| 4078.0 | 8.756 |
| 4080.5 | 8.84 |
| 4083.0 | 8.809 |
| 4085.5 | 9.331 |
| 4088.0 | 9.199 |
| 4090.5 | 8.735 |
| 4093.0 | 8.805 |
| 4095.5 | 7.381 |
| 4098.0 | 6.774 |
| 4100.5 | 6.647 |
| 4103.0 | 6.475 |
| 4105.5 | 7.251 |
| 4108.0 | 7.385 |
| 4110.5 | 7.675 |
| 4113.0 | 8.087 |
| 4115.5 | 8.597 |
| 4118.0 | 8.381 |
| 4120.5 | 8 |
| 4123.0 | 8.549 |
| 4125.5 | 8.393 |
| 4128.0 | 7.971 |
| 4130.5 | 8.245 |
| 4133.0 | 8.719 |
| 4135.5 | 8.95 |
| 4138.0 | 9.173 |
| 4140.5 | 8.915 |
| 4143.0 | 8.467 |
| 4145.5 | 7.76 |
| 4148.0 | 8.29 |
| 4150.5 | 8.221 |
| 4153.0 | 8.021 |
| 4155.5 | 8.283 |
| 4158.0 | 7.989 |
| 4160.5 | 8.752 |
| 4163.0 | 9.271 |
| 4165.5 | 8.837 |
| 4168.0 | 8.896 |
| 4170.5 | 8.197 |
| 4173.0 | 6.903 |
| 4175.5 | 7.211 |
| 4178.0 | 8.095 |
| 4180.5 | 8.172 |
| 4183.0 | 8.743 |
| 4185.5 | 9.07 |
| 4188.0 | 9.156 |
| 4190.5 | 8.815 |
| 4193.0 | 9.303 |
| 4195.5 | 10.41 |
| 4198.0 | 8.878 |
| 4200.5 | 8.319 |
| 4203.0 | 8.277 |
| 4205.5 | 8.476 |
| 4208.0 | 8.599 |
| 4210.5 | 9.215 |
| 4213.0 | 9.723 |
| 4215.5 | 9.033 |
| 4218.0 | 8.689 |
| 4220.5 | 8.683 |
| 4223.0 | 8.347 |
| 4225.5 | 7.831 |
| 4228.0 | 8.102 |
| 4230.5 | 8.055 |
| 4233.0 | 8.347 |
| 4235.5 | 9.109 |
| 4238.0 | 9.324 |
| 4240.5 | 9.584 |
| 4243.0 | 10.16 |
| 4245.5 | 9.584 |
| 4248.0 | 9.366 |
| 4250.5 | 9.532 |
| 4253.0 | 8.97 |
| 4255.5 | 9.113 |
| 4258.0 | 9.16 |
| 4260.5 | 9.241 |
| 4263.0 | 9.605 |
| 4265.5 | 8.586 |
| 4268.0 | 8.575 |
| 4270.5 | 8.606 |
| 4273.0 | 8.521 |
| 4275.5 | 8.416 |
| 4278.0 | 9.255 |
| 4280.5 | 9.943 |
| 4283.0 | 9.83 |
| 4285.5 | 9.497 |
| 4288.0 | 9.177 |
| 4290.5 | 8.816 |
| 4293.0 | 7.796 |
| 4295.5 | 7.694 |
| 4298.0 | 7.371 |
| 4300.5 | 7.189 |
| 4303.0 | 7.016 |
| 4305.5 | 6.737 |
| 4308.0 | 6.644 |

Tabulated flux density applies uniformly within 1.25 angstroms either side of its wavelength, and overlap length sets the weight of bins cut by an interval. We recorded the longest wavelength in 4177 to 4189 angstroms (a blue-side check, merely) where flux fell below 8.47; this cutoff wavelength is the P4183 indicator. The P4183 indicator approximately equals 4180.5 angstroms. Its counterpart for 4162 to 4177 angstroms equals 4175.5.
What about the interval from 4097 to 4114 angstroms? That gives 4113.0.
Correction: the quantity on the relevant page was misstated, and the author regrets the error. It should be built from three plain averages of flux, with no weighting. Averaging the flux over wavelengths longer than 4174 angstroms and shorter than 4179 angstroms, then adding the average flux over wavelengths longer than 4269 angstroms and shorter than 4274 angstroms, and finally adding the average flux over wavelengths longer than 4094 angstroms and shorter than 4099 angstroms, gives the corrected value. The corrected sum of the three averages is 23.3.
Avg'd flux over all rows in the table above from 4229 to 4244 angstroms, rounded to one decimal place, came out 9.1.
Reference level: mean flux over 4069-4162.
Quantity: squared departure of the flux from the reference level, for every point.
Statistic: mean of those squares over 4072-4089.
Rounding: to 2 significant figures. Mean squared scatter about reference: 0.51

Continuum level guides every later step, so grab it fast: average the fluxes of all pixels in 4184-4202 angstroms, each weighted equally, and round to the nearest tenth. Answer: 9.1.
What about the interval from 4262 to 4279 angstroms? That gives 8.8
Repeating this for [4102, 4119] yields 7.7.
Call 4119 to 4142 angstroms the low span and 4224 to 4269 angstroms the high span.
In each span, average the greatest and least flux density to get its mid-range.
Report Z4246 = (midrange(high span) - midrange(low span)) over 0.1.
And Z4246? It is 4.2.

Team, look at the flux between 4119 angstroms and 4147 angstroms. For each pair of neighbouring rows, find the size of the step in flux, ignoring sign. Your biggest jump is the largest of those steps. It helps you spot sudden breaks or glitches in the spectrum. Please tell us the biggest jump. 0.71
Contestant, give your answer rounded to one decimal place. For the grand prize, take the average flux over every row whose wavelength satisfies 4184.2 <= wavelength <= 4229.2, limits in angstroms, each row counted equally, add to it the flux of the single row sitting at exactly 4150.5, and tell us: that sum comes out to 17.1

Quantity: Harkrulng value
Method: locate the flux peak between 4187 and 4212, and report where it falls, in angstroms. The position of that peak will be 4195.5 angstroms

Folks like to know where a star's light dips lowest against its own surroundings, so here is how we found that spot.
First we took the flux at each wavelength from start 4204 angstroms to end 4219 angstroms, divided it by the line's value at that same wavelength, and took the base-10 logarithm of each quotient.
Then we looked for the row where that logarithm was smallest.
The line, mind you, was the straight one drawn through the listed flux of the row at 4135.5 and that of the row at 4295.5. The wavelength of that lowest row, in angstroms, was 4205.5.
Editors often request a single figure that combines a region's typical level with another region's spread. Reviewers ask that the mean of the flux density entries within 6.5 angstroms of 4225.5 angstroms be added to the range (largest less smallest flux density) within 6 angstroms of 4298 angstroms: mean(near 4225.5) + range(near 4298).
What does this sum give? 9.0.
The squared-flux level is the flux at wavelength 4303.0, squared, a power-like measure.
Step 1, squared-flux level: 49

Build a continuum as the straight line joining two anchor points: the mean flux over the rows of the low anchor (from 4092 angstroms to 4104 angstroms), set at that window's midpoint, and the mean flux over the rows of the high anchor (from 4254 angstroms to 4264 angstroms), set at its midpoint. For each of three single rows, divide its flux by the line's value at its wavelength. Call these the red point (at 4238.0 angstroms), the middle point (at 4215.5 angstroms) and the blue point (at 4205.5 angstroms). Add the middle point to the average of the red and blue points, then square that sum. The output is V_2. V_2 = 4.2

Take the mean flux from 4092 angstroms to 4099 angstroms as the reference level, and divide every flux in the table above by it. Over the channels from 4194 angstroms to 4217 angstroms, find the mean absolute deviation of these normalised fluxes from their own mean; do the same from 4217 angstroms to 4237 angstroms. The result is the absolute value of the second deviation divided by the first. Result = 0.60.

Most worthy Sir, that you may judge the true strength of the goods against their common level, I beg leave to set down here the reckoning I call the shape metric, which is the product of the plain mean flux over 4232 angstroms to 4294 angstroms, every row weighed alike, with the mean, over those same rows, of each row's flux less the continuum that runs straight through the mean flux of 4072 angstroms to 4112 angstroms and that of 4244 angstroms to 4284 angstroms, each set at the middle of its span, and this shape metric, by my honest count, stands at -0.1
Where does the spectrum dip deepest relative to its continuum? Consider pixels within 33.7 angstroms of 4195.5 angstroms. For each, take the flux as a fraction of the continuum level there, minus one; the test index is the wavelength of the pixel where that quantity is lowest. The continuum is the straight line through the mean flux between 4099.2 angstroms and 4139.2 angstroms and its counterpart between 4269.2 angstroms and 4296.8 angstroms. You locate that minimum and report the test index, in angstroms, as 4173.0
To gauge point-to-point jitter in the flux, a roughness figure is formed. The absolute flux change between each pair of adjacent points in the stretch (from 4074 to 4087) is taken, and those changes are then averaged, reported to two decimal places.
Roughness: 0.22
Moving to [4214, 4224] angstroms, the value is 0.23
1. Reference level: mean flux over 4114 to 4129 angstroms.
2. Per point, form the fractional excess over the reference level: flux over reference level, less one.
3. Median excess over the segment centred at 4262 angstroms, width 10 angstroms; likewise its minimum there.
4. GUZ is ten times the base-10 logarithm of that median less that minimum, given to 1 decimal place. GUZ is -11.3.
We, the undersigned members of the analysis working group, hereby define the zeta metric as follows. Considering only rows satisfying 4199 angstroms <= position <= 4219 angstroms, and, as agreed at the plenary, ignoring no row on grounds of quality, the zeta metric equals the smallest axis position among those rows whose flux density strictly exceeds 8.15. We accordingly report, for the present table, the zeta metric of 4200.5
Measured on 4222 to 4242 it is 4223.0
